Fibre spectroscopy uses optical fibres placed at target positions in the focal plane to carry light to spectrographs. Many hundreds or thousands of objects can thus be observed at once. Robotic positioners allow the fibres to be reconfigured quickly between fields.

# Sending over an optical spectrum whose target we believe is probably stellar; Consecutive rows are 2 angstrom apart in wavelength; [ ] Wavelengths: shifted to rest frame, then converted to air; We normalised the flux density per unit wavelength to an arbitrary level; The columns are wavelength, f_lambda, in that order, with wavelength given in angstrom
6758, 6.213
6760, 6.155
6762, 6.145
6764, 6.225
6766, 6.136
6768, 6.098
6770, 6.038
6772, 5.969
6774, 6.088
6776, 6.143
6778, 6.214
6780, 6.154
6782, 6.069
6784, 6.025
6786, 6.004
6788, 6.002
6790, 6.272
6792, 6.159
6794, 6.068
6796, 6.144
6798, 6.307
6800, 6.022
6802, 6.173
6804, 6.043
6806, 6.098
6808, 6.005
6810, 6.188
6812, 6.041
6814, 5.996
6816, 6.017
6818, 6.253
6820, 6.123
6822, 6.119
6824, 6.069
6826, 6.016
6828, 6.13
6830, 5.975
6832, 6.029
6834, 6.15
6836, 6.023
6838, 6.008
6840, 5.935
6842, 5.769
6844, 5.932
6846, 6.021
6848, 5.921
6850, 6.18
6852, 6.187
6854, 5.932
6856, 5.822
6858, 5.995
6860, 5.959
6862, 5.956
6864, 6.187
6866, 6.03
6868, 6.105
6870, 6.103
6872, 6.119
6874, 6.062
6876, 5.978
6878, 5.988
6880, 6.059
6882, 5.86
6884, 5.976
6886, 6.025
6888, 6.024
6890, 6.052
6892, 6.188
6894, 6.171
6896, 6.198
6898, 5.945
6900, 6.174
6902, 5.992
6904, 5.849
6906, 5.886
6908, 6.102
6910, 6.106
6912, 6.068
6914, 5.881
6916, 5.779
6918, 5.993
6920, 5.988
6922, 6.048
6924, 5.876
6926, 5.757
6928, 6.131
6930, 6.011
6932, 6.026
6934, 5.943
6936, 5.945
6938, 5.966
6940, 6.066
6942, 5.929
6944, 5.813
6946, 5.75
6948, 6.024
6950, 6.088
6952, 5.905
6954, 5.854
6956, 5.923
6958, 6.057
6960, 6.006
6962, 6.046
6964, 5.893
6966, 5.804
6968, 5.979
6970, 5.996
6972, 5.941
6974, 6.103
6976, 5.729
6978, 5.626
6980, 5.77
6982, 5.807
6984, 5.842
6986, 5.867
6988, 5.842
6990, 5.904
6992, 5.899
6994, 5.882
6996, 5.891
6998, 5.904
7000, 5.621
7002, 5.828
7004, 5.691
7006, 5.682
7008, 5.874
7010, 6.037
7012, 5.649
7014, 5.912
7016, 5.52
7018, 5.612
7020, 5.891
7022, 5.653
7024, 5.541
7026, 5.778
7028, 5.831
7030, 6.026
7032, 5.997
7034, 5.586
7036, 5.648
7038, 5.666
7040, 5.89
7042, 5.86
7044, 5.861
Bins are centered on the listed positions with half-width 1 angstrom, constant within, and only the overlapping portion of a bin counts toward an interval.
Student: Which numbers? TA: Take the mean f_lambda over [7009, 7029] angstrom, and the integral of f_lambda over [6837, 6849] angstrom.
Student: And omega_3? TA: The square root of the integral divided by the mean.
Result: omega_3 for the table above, 3.5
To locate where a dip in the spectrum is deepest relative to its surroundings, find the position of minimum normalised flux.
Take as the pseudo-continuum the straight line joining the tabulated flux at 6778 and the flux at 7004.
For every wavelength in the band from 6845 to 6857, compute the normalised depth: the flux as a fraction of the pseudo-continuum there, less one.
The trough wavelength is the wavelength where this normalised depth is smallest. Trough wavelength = 6856 angstrom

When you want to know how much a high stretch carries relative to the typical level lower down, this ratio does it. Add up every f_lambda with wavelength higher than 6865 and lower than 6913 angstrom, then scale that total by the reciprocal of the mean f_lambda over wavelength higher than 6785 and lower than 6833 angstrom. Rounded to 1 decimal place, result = 23.8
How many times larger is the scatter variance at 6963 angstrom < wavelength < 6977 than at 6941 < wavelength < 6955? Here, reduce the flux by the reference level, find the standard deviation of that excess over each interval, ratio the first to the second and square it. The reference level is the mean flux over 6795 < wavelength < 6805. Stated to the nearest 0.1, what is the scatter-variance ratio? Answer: 1.1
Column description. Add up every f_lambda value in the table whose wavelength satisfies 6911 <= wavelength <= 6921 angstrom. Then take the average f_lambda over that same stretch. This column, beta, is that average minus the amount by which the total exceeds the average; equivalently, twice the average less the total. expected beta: -18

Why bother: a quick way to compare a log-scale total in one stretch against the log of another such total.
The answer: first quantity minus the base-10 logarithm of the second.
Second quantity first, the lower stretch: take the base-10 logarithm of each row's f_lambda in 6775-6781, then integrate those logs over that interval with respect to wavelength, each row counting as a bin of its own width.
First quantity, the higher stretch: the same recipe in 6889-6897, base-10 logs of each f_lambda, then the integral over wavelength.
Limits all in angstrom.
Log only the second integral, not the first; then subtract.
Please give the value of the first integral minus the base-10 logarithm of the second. 5.6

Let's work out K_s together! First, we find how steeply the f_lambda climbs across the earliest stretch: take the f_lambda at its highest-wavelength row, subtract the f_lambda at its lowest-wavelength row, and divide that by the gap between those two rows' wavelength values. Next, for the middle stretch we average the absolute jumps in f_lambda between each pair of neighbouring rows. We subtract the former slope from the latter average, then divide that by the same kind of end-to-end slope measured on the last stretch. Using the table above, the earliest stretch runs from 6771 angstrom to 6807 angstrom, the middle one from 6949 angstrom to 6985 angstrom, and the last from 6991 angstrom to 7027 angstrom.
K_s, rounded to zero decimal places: -30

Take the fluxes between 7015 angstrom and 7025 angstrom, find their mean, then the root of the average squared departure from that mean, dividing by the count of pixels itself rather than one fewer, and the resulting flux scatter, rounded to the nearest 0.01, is 0.13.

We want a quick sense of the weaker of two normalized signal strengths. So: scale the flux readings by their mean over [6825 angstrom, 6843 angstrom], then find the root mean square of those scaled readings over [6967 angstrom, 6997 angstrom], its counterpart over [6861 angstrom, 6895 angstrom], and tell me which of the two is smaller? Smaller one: 0.978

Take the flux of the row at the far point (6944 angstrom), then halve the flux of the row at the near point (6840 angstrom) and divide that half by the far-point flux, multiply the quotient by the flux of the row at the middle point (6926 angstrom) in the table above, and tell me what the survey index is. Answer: 2.94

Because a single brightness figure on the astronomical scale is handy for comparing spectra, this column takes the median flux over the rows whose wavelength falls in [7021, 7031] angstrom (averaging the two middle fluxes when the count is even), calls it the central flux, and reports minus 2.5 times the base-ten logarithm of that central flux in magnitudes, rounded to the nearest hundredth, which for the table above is -1.90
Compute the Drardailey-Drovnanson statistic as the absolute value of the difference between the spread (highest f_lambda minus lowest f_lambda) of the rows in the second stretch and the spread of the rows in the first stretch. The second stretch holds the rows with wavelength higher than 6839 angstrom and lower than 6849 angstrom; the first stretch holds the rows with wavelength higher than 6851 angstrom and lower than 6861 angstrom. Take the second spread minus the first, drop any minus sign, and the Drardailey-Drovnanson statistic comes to 0.11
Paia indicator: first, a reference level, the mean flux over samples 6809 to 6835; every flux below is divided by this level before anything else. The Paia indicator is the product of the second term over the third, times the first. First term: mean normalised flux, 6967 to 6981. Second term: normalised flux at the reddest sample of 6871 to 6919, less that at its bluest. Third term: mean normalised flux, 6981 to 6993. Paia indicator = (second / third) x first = -0.021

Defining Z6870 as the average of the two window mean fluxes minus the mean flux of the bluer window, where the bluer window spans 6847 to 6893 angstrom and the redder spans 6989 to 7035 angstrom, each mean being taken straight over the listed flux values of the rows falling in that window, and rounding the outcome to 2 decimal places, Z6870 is -0.12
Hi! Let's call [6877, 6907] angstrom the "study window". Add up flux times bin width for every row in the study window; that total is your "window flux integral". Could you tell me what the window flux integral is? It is 181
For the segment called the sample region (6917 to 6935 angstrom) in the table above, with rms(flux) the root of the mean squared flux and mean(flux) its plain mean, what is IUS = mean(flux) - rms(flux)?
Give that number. -0.0009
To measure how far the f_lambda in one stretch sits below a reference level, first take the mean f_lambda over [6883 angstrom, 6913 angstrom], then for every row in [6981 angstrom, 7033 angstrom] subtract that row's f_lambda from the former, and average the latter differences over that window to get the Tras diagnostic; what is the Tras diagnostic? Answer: 0.243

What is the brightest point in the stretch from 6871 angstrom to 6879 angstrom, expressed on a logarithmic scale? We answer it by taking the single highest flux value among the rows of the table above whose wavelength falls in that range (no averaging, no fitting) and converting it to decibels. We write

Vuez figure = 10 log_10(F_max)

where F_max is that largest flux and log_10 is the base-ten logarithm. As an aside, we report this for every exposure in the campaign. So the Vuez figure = 7.87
